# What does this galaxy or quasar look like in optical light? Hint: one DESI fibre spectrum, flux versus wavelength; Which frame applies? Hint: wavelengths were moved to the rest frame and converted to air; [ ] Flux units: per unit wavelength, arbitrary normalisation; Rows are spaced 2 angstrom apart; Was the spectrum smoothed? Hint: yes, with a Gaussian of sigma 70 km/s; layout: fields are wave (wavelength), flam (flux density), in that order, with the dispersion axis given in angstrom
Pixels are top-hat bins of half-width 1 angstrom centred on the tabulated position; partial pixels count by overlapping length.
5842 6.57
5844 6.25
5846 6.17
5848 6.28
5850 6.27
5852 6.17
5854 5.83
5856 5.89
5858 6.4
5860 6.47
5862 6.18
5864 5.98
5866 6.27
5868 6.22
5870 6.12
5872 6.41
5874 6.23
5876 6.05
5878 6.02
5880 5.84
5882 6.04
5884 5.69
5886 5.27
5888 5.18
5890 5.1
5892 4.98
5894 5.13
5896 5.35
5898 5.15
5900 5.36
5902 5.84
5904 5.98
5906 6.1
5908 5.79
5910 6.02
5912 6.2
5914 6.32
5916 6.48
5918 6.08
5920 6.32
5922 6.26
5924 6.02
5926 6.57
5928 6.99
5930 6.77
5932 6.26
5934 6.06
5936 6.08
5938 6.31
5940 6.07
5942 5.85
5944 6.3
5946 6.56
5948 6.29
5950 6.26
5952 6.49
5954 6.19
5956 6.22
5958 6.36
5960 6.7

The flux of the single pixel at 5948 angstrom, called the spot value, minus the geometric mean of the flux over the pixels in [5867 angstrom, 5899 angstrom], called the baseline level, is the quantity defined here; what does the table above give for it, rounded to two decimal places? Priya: 0.64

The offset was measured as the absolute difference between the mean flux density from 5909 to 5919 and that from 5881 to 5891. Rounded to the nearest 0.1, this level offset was 0.8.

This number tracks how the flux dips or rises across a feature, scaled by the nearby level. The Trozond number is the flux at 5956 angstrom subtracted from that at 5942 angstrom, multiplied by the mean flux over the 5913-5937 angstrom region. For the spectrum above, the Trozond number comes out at -2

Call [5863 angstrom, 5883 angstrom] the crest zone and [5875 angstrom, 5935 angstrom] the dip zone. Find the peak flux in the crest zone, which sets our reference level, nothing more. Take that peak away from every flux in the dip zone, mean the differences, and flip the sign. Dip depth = 0.50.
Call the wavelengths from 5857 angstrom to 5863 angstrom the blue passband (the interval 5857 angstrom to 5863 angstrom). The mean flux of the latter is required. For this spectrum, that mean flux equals 6.35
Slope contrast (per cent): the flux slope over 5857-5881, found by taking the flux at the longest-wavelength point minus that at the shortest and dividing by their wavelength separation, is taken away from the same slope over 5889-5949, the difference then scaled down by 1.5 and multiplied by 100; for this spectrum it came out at 3.1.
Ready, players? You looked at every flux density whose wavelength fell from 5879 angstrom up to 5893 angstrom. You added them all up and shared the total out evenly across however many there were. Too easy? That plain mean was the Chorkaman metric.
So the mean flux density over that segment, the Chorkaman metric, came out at 5.44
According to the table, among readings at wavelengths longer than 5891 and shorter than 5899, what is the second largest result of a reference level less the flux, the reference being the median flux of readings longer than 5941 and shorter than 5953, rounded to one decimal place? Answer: 1.2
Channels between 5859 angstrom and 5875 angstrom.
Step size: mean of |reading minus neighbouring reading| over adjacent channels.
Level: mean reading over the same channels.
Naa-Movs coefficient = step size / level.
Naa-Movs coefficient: 0.032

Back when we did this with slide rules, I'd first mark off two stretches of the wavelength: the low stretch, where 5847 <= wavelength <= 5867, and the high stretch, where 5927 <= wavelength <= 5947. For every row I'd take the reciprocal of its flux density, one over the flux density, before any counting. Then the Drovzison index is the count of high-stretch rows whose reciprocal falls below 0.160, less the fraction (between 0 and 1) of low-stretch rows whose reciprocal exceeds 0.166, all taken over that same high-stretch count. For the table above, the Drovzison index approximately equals 0.95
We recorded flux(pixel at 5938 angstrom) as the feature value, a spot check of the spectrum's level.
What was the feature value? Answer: 6.31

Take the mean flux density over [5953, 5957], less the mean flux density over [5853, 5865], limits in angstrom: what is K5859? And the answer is 0.08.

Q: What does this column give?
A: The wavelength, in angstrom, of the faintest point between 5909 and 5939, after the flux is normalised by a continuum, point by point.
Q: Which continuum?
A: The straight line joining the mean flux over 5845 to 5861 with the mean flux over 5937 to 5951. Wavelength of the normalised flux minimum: 5924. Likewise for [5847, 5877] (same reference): 5854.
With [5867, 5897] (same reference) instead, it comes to 5892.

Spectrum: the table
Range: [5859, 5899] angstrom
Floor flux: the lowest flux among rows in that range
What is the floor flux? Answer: 4.98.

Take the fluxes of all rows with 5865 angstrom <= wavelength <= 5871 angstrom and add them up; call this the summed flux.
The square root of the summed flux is 4.3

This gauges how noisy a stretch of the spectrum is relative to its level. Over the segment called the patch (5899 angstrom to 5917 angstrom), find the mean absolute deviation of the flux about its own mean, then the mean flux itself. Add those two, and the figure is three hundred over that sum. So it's 48.0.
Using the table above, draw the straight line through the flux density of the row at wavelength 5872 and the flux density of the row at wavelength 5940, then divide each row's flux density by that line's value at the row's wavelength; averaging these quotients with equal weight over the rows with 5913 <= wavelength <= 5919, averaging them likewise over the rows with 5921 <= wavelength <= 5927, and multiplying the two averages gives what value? 1.04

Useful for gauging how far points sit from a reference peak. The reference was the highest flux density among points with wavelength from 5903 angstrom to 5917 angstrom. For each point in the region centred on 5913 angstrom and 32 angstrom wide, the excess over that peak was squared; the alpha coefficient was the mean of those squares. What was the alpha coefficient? 0.33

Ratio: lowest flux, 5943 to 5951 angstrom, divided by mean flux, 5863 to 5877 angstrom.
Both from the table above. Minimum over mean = 1.01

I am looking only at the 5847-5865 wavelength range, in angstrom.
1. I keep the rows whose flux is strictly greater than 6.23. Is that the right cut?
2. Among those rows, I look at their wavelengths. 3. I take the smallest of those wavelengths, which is 5848 angstrom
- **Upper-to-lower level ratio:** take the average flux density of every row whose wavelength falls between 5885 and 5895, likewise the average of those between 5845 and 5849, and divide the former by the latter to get 0.82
